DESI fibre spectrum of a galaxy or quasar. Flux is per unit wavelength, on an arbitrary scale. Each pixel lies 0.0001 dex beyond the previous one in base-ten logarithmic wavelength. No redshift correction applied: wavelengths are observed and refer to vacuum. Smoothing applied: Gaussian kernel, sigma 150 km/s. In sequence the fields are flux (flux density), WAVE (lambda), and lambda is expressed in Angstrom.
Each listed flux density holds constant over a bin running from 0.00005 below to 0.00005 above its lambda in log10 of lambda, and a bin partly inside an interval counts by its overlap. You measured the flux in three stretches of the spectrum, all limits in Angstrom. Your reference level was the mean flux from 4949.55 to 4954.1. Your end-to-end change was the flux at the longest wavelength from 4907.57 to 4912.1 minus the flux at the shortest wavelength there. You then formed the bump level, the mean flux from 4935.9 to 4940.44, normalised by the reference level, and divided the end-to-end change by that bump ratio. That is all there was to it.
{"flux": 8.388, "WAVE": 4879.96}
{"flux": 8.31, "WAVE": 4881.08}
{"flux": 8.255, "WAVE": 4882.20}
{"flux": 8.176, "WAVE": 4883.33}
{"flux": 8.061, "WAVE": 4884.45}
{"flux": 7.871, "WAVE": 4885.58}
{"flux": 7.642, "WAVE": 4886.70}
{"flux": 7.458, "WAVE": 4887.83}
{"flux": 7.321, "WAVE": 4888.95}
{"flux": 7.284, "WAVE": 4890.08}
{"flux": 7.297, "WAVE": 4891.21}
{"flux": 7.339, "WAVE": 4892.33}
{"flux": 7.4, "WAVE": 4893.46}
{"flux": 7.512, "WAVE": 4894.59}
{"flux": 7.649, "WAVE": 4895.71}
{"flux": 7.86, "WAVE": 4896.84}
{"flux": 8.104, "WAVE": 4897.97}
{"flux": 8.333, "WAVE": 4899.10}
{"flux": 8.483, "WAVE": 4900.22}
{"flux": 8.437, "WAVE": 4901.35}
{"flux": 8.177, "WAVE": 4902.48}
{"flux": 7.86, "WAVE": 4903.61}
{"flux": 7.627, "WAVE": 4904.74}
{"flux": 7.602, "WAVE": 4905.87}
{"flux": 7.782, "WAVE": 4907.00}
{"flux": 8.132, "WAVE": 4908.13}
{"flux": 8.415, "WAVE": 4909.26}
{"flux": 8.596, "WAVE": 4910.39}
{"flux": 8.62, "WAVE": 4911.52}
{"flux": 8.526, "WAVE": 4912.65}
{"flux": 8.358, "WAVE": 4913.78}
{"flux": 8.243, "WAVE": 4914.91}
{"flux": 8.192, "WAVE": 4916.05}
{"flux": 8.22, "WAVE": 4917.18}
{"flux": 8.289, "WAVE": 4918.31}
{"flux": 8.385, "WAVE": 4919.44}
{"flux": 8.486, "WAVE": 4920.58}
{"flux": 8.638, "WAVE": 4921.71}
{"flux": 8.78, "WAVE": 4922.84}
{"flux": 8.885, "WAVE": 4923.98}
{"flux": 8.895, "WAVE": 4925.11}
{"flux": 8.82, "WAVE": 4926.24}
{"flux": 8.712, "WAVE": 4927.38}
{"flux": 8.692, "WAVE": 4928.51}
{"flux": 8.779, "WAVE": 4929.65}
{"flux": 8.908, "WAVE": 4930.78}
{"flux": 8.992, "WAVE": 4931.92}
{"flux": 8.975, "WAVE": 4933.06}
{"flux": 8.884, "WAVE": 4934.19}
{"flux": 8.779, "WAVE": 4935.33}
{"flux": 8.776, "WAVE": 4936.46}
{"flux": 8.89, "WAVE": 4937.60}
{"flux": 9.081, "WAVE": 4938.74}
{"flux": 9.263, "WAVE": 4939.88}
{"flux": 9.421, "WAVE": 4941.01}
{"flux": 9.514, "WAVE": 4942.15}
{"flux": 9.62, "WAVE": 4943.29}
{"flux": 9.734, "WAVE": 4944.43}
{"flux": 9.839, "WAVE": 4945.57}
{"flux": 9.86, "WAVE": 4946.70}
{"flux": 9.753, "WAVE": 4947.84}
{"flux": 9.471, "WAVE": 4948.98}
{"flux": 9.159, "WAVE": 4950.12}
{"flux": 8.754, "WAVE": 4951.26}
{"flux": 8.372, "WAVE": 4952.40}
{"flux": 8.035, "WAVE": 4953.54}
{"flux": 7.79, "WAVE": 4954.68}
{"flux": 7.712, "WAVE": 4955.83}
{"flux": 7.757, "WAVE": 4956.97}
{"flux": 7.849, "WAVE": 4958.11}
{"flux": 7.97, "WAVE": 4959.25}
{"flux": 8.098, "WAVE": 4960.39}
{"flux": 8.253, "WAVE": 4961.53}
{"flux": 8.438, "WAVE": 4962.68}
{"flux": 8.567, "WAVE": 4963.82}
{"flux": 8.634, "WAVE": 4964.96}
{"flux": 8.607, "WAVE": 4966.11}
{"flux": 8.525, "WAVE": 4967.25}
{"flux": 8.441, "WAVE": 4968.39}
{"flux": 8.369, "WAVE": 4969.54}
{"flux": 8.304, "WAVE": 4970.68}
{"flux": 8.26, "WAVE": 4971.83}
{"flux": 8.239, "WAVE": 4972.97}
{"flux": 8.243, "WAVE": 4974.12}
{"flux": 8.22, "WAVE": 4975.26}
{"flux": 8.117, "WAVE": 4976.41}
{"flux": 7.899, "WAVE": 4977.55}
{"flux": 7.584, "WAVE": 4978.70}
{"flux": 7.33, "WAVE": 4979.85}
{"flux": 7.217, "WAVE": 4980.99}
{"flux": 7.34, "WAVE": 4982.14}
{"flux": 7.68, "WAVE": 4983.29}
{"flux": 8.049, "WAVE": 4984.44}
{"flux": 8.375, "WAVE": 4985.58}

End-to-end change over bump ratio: 0.5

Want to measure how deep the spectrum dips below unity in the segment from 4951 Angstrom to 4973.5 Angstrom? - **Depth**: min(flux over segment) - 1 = 6.7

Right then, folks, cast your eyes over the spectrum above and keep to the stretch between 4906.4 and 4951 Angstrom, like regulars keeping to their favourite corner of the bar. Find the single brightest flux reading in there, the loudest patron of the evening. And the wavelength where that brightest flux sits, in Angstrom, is 4946.70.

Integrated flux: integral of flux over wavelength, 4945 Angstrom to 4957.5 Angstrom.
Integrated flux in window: 110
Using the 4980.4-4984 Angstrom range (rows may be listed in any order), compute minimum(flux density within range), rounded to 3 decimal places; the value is 7.217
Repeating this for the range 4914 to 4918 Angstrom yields 8.192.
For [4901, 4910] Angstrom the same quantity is 7.602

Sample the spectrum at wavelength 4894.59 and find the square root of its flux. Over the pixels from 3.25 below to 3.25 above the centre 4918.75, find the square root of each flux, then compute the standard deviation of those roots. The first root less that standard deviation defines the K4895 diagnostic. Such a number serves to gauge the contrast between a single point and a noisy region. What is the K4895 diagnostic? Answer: 2.71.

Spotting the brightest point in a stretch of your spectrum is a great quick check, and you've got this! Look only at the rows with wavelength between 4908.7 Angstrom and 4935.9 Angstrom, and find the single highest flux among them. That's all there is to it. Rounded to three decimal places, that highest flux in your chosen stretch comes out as 8.992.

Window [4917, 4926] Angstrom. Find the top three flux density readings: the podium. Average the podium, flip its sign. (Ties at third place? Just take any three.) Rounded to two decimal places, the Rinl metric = -8.85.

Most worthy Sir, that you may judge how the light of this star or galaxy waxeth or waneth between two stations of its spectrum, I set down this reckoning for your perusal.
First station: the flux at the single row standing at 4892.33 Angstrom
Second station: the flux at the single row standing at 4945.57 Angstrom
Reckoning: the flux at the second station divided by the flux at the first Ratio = 1.34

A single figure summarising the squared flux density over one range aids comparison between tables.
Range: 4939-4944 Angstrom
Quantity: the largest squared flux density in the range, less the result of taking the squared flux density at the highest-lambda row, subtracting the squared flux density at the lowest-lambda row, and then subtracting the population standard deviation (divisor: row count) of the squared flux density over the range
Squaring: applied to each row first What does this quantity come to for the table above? 88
